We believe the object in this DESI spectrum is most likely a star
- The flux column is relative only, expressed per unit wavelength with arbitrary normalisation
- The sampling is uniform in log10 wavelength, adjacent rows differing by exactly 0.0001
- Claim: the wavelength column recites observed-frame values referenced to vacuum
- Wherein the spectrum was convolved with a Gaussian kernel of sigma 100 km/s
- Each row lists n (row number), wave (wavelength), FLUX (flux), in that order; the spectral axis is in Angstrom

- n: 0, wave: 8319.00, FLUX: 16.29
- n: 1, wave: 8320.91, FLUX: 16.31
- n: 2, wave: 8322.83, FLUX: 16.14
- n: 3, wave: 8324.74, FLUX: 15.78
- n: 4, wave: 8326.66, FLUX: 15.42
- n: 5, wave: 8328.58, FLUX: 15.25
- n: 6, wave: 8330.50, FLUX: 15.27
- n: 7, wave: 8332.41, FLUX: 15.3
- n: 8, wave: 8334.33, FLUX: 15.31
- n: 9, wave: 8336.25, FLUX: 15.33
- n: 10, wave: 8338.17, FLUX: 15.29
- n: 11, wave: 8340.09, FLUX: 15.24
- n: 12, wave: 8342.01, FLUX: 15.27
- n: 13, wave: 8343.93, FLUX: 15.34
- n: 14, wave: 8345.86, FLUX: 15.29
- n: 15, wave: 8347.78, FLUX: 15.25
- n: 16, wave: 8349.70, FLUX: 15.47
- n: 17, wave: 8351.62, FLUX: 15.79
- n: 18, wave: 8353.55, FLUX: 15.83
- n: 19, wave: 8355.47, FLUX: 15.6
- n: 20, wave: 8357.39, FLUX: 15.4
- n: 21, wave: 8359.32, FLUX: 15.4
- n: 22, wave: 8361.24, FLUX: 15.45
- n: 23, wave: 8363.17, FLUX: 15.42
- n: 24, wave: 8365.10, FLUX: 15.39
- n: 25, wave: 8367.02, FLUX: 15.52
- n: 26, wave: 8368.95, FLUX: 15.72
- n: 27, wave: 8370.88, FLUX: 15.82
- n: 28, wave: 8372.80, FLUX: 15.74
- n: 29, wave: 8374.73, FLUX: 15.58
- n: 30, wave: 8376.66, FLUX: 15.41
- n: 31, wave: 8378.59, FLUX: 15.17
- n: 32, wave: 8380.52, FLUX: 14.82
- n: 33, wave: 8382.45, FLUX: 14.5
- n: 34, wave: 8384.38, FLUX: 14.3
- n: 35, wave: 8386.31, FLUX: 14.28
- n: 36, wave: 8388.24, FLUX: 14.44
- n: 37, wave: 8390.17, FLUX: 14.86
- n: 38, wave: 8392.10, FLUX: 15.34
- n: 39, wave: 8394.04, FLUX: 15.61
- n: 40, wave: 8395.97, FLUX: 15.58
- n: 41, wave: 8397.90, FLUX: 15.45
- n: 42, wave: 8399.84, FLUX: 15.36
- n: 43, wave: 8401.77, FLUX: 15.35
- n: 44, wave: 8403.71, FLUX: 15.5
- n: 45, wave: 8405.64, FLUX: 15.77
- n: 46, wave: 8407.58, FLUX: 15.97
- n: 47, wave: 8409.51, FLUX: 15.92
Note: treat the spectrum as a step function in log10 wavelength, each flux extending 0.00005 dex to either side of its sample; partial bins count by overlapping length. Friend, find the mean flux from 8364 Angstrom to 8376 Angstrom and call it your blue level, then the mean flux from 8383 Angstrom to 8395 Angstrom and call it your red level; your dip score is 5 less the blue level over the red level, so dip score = 3.94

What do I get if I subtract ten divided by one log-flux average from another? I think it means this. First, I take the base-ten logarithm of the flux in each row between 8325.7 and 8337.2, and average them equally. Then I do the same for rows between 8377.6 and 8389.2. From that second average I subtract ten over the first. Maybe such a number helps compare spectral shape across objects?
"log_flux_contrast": -7.27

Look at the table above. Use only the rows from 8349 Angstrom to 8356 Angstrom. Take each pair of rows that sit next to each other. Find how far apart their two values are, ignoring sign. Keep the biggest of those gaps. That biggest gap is 0.32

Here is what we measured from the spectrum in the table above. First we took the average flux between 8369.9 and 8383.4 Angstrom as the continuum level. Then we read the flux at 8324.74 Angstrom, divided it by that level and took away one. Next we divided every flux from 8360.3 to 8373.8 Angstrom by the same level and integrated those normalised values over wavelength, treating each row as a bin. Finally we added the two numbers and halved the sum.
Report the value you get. 6.89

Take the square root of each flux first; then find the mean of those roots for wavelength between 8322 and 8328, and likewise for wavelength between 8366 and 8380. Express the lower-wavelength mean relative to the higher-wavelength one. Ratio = 1.01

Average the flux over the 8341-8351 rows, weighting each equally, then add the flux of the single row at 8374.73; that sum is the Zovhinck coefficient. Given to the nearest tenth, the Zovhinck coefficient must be 30.9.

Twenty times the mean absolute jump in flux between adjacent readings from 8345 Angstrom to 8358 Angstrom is 3.5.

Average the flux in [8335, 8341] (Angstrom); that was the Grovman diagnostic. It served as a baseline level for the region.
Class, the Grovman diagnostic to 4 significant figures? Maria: 15.29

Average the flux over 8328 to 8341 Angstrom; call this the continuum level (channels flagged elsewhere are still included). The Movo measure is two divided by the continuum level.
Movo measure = 0.131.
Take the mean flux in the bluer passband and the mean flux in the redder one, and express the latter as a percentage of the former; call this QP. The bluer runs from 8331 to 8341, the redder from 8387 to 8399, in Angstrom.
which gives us 99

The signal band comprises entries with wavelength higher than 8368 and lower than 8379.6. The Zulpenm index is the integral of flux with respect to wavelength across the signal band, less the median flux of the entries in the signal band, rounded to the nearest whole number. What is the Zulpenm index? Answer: 165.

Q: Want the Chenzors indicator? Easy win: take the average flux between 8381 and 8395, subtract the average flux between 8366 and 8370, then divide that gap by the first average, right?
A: -0.06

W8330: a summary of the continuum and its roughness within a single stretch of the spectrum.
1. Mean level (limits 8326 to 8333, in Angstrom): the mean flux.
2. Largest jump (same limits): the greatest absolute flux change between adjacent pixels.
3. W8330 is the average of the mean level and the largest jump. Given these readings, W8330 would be 7.74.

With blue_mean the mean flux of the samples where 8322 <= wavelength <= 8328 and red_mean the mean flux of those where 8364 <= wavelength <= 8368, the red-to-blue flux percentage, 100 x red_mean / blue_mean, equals 98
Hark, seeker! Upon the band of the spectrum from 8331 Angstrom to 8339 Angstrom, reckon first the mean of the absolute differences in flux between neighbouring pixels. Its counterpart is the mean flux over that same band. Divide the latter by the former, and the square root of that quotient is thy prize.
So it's 26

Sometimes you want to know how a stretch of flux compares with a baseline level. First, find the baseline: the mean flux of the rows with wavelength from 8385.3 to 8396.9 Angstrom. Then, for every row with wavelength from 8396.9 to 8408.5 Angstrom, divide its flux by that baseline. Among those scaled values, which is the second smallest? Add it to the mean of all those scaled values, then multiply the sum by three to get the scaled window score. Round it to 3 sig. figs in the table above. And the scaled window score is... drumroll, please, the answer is 6.18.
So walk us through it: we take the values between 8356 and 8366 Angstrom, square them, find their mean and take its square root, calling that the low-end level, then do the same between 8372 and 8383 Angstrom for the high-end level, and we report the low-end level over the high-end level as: 1.013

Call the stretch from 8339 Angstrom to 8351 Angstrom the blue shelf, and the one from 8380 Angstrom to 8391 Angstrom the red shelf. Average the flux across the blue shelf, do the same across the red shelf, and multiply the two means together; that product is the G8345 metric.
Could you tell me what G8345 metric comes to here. 223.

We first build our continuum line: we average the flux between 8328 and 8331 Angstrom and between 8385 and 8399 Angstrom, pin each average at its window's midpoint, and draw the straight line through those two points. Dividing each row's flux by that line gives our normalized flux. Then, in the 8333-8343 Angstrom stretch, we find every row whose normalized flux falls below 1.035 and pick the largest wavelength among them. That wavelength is 8342.01 Angstrom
